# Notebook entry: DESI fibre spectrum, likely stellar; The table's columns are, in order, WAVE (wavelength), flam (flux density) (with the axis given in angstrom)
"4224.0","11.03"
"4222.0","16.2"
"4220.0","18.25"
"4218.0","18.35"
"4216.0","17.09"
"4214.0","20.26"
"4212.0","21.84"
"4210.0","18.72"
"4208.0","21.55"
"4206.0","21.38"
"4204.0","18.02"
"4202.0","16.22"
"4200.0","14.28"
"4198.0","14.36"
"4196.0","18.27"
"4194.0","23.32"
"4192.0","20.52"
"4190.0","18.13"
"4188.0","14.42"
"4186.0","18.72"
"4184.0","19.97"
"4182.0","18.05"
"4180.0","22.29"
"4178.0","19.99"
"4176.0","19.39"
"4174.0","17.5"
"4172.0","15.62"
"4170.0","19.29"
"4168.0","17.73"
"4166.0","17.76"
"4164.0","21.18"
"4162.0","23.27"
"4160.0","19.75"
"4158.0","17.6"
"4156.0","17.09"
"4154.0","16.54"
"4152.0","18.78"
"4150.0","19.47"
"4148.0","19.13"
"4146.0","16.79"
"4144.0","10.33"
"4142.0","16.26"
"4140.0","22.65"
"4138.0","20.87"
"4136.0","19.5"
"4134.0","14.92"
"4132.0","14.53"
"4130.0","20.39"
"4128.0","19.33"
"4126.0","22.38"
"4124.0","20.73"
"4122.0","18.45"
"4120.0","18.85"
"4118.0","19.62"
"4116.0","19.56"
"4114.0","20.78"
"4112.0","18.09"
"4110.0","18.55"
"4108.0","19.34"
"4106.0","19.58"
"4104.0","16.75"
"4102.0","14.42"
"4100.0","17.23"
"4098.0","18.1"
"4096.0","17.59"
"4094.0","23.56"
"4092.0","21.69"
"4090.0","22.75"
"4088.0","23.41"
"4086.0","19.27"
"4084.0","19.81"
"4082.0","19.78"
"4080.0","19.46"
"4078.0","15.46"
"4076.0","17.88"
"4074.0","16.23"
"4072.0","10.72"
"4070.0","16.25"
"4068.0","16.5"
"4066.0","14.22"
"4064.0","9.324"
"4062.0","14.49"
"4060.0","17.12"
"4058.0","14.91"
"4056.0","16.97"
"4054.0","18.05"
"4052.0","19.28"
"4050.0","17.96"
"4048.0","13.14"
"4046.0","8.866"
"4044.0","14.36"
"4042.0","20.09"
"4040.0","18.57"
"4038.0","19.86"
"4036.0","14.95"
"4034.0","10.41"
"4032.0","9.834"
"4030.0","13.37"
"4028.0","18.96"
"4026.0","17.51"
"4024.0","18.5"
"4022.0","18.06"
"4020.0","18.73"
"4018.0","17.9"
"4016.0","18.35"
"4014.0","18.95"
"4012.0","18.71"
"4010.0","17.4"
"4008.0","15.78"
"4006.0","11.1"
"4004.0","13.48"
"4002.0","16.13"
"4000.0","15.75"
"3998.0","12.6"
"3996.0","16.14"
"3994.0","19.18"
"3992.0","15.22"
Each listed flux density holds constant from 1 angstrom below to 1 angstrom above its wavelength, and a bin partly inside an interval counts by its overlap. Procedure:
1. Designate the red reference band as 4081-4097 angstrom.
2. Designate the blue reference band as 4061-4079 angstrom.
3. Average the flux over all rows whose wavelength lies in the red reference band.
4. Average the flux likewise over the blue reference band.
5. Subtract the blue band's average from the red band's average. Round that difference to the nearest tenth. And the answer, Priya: 6.4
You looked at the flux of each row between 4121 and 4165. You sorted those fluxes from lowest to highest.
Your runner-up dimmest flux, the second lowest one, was 14.53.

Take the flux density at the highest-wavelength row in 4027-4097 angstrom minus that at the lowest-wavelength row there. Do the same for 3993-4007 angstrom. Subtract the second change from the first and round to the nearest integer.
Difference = 7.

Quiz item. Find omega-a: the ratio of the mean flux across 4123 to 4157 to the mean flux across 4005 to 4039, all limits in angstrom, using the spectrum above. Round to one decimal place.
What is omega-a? 1.1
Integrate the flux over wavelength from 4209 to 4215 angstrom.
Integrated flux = 122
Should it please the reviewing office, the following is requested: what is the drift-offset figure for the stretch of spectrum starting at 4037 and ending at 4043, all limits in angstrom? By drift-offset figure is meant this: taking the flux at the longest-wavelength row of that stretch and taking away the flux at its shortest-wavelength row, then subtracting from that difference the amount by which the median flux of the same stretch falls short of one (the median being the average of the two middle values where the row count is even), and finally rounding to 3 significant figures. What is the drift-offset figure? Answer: 19.1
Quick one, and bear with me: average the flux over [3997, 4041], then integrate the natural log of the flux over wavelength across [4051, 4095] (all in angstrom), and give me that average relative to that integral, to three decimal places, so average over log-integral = 0.129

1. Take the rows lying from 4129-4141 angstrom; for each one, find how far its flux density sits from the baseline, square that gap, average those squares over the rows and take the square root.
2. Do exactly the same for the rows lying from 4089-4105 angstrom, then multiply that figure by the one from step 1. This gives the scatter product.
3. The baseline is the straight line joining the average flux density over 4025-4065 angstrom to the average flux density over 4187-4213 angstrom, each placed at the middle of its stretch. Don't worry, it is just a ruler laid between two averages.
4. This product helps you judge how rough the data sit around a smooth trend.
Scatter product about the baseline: 13.7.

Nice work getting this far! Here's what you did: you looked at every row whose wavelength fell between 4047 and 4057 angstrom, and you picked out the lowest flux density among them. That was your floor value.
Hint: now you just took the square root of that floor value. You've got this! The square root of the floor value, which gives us 3.62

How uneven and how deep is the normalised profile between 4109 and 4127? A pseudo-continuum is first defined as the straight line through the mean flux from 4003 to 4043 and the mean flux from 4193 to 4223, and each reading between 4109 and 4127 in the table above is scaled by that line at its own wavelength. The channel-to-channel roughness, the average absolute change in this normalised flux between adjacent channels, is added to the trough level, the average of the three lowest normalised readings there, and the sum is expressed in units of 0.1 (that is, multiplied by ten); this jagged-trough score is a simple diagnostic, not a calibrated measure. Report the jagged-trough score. 11.2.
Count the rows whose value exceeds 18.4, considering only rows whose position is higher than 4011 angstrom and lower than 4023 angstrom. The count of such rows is 3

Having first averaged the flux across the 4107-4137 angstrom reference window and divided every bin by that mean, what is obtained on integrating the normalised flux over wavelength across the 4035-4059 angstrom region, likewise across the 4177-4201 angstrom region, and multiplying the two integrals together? 485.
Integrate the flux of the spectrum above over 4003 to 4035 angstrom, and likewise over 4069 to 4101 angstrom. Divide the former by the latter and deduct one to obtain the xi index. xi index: -0.141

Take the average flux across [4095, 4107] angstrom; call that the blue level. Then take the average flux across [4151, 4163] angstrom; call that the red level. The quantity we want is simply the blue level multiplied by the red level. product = 325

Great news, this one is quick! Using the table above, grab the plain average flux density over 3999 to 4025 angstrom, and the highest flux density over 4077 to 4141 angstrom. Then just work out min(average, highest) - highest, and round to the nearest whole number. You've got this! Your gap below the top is -7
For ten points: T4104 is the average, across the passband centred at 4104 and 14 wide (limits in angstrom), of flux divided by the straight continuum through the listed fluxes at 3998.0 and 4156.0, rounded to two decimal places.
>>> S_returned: 1.13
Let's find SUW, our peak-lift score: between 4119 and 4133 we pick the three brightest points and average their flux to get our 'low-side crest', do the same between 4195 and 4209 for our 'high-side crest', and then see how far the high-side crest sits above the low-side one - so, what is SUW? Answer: -1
